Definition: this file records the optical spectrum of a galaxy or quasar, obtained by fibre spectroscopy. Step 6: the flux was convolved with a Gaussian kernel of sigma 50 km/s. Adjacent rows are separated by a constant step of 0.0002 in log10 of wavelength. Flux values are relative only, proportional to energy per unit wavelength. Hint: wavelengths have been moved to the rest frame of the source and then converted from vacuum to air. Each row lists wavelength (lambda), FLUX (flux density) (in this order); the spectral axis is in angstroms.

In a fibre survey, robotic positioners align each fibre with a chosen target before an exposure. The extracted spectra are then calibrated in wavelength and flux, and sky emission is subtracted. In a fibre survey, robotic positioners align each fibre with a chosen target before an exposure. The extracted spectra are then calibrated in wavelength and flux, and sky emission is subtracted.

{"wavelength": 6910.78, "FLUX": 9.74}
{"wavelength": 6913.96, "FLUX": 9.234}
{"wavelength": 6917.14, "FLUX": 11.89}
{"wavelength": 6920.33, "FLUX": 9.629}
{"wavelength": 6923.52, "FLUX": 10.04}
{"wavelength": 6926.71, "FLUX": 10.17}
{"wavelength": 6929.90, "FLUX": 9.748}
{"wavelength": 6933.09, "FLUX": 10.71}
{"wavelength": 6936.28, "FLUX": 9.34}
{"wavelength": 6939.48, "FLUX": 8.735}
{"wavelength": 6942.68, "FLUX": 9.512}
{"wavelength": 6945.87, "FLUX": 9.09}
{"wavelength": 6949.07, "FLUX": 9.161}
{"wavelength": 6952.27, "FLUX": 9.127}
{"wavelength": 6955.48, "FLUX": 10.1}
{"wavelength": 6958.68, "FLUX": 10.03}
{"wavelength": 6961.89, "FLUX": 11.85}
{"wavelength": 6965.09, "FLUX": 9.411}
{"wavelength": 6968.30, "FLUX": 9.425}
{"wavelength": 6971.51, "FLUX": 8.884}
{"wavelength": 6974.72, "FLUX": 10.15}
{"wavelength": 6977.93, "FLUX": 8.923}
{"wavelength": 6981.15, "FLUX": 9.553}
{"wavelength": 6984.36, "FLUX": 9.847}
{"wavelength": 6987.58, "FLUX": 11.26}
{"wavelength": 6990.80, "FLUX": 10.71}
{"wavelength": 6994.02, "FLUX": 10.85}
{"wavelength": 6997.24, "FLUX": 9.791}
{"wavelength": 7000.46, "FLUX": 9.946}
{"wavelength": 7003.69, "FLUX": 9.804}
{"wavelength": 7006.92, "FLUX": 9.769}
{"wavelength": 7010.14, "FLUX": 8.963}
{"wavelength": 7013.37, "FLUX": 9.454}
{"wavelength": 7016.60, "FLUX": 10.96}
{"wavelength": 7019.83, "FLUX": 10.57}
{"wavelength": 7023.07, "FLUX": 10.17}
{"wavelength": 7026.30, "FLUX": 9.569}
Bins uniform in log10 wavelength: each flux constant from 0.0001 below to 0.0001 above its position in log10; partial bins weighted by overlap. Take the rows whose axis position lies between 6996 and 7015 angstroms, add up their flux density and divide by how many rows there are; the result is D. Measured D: 9.62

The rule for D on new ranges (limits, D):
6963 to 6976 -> 9.47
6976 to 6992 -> 10.06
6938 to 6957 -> 9.29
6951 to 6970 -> 9.99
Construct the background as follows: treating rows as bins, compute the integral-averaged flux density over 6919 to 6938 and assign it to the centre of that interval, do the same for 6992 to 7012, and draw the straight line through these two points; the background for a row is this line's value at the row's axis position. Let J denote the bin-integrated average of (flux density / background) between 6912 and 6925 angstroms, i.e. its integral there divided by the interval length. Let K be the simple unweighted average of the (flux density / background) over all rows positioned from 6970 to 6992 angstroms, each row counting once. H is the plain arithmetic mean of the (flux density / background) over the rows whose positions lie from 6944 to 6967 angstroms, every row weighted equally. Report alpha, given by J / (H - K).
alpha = -98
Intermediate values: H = 0.99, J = 1.024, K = 1.00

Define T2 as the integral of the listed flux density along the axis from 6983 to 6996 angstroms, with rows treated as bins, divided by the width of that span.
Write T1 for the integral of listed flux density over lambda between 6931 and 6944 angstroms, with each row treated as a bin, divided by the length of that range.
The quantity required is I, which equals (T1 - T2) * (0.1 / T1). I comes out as -0.011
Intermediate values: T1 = 9.6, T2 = 10.7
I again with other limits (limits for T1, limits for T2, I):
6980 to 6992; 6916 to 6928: 0.000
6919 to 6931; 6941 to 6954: 0.007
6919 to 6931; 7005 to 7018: 0.001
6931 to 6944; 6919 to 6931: -0.003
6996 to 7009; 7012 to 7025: -0.005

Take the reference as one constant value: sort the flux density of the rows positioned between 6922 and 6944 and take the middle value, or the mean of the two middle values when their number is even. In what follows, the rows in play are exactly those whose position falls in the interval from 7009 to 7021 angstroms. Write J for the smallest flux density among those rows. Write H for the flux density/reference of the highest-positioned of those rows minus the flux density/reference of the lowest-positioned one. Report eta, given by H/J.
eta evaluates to 0.018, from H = 0.16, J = 8.963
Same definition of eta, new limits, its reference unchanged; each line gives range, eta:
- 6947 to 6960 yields 0.010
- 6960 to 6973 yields -0.034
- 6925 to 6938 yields -0.009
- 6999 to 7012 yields -0.011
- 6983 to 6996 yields 0.010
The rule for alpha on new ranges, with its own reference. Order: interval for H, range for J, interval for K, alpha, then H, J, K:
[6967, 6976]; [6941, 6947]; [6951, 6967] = -15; 0.96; 0.939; 1.02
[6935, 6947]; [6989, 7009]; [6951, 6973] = -15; 0.92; 1.026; 0.99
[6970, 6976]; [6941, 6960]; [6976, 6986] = 138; 0.96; 0.957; 0.95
